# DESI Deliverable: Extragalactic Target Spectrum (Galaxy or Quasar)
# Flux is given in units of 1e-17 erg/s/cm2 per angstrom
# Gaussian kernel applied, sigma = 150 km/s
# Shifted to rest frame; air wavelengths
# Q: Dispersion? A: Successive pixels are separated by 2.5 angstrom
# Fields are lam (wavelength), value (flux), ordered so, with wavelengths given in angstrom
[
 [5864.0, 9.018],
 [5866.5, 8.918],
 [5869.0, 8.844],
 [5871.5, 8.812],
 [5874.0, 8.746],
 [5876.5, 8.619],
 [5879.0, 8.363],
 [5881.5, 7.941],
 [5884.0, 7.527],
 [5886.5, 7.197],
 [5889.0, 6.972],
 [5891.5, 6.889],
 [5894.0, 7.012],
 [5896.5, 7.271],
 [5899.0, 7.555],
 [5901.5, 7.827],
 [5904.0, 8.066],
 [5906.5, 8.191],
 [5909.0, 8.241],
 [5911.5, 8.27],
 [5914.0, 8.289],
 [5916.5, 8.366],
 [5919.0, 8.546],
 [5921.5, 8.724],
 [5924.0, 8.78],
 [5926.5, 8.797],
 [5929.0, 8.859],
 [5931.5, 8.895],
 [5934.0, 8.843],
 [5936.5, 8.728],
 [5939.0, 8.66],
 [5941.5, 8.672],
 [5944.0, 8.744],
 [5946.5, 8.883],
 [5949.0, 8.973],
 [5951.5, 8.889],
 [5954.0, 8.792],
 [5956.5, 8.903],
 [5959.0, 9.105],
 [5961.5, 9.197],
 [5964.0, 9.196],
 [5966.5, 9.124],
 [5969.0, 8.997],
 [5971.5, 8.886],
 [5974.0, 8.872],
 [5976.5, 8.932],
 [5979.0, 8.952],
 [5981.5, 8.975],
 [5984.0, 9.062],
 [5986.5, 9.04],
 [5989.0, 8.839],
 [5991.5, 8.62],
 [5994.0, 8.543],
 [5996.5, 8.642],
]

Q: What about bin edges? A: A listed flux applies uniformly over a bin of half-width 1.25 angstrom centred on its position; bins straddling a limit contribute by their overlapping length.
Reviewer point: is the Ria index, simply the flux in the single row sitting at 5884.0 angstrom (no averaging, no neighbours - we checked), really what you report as 7.527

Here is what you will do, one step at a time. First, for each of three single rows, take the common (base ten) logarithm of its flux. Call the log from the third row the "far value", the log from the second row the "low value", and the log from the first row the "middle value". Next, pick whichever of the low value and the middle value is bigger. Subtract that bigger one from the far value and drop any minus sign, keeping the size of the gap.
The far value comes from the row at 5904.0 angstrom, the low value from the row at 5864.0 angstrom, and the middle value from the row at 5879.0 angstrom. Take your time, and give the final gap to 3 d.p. 0.048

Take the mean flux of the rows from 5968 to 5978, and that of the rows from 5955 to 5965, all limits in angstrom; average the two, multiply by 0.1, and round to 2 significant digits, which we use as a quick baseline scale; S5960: 0.90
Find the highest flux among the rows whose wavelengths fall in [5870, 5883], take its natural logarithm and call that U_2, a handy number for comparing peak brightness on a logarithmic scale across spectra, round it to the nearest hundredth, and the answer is 2.18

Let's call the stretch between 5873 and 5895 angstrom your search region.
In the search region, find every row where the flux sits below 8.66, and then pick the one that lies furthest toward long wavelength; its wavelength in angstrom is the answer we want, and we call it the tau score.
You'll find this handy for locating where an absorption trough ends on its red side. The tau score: 5894.0 angstrom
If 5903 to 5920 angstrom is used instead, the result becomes 5919.0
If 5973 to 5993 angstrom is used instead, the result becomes 5991.5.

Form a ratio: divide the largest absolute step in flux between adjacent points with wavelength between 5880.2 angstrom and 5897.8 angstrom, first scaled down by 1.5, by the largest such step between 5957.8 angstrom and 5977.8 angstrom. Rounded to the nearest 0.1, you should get 2.2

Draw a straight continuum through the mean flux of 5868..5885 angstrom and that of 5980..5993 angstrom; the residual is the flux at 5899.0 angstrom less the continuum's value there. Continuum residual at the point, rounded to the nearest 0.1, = -1.0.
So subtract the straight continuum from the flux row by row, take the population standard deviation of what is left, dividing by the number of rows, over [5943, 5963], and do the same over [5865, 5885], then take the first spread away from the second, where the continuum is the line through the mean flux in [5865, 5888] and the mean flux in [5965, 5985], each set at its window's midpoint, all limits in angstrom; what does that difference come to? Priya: 0.4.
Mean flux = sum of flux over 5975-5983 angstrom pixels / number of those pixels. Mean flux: 9.0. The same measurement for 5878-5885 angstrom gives 7.9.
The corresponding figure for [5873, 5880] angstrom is 8.6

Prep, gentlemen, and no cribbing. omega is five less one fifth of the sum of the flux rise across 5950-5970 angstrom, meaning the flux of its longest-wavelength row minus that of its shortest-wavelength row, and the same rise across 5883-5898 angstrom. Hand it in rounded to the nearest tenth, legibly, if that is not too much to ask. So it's 5.0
